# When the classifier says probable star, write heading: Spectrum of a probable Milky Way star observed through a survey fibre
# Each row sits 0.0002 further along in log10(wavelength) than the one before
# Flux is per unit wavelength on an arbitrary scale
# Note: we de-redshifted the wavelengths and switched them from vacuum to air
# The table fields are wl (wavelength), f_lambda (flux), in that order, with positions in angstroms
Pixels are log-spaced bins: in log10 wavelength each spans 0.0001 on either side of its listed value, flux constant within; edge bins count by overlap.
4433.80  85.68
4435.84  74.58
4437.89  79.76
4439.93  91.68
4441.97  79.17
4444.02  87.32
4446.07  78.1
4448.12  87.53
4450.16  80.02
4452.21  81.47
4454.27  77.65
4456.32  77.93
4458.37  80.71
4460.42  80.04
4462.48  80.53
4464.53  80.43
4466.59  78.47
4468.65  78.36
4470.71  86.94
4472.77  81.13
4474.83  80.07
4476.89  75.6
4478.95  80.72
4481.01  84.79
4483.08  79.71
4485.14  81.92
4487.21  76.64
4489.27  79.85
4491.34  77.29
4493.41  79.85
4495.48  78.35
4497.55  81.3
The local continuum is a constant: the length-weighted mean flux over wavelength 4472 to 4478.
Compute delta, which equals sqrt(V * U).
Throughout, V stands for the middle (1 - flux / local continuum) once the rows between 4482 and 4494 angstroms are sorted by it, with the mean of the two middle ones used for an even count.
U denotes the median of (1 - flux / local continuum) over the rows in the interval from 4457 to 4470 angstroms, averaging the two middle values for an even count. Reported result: 0.014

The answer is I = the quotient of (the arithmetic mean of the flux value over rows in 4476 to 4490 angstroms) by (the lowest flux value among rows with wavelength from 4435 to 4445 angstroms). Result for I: 1.07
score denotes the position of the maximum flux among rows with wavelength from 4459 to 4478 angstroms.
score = 4470.71 angstroms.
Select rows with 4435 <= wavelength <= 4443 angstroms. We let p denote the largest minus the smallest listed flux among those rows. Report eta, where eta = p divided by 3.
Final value 5.7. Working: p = 17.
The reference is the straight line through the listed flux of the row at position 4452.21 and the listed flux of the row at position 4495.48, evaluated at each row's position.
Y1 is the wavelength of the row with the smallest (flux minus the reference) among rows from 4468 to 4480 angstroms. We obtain 4476.89 angstroms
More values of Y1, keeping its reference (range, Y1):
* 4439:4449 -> 4446.07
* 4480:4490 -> 4487.21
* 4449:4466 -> 4454.27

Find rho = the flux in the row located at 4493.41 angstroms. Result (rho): 79.85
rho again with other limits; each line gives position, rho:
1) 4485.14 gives 81.92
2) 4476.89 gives 75.6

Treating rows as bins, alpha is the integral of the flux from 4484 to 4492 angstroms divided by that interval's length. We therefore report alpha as 79.1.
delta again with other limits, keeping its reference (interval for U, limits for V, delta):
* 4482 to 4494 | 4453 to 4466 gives 0.014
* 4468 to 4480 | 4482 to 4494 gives 0.014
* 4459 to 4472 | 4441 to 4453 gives 0.020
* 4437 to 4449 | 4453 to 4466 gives 0.031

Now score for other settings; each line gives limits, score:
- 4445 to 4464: 4448.12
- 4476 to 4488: 4481.01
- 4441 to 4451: 4448.12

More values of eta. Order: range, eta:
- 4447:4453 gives 2.5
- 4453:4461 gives 1.0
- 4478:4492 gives 2.7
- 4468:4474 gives 2.9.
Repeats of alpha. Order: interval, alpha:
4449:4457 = 79.5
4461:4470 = 79.7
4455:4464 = 79.8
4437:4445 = 84.6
